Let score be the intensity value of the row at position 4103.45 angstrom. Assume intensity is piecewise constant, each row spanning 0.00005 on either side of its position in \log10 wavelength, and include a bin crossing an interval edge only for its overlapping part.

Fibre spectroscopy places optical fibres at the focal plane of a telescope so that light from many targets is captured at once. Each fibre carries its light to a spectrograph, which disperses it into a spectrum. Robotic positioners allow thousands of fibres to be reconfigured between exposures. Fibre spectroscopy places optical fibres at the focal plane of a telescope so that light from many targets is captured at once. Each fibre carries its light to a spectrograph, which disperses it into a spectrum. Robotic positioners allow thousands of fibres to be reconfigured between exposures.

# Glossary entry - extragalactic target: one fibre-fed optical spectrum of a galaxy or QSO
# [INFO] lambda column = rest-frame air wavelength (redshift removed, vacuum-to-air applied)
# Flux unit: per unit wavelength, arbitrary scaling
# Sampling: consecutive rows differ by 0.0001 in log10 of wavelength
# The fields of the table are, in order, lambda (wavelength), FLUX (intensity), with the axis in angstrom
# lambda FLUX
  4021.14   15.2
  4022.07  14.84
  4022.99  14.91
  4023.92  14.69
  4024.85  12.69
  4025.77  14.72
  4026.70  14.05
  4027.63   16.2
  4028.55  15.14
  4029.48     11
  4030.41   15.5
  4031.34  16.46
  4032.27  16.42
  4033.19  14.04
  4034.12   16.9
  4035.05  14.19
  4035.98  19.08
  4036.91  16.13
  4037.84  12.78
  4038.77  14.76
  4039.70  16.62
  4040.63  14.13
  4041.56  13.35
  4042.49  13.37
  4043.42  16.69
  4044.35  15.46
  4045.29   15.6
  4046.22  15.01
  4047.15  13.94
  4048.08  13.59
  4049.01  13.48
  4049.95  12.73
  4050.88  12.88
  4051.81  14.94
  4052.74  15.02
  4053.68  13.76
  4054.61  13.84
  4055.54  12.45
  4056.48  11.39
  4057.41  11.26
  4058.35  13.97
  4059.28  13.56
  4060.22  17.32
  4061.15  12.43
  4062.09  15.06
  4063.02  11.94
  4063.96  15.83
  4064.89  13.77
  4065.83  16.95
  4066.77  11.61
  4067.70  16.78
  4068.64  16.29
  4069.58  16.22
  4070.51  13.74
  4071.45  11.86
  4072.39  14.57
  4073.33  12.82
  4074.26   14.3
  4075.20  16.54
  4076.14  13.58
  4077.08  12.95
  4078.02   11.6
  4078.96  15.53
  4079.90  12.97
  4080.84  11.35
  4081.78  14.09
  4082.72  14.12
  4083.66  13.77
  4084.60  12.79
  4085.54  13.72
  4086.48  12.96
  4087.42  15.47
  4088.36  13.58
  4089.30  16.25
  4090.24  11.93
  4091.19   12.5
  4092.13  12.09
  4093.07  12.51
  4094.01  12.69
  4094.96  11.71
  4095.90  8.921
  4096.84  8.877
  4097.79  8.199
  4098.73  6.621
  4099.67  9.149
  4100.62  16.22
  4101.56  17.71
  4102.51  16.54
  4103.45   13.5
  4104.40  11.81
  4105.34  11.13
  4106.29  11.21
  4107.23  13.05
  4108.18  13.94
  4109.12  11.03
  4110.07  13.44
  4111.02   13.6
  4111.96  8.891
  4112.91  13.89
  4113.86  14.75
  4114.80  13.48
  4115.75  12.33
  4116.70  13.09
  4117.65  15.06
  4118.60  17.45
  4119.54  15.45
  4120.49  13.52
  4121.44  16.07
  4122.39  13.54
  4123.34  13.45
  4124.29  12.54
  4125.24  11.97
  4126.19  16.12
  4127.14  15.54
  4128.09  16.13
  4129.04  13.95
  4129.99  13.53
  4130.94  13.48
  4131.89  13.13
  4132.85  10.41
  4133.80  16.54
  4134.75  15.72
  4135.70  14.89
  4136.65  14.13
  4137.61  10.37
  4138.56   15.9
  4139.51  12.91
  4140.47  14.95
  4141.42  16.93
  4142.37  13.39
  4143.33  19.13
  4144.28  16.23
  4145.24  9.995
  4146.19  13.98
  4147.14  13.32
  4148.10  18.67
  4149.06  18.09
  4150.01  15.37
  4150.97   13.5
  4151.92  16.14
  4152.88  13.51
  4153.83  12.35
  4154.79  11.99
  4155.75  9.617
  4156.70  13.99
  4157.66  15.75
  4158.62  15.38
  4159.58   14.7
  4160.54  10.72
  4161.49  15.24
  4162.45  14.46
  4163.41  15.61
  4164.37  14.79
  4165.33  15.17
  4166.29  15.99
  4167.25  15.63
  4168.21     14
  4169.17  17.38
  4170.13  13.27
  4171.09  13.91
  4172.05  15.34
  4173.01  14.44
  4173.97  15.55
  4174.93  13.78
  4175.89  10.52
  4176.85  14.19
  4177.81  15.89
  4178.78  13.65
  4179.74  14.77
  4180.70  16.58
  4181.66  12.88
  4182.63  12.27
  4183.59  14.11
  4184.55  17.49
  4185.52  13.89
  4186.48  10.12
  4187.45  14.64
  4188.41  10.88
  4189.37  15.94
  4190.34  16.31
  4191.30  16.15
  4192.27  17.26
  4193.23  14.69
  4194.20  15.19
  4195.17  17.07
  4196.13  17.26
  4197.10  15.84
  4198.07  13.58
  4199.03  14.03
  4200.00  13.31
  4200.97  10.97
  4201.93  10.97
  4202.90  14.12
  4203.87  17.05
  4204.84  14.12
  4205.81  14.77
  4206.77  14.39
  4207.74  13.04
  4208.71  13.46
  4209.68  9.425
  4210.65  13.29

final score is 13.5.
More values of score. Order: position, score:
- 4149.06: 18.09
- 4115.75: 12.33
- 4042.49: 13.37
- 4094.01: 12.69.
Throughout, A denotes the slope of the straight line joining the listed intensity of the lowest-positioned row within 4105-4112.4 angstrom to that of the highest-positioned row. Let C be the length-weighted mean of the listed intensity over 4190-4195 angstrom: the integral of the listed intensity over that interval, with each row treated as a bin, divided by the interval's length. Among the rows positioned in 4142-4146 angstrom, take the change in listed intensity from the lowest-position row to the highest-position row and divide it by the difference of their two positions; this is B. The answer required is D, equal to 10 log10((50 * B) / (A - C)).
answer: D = 6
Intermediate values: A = -0.34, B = -1.2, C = 16.0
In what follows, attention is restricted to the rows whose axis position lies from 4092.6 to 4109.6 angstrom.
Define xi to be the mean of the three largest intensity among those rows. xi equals 16.8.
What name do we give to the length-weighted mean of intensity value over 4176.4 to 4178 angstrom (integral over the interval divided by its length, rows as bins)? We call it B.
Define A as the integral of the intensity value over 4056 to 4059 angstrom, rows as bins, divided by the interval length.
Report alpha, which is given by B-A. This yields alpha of 2.6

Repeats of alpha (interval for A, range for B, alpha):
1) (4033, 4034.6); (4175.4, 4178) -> -2.4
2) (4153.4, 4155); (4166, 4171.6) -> 2.8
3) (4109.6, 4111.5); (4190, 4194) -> 2.5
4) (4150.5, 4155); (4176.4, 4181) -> 1.4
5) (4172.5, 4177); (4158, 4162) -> 0.4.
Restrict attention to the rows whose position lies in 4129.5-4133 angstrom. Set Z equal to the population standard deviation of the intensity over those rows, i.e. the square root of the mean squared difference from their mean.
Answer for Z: 1.3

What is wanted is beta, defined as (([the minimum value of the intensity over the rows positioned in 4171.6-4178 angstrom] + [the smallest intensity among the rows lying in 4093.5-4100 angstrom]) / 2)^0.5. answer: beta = 2.93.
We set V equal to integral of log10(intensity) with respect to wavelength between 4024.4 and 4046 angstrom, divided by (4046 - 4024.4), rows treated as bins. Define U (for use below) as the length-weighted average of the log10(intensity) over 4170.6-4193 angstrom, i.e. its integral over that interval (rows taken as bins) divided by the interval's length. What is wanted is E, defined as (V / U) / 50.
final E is 0.0203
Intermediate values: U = 1.154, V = 1.17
